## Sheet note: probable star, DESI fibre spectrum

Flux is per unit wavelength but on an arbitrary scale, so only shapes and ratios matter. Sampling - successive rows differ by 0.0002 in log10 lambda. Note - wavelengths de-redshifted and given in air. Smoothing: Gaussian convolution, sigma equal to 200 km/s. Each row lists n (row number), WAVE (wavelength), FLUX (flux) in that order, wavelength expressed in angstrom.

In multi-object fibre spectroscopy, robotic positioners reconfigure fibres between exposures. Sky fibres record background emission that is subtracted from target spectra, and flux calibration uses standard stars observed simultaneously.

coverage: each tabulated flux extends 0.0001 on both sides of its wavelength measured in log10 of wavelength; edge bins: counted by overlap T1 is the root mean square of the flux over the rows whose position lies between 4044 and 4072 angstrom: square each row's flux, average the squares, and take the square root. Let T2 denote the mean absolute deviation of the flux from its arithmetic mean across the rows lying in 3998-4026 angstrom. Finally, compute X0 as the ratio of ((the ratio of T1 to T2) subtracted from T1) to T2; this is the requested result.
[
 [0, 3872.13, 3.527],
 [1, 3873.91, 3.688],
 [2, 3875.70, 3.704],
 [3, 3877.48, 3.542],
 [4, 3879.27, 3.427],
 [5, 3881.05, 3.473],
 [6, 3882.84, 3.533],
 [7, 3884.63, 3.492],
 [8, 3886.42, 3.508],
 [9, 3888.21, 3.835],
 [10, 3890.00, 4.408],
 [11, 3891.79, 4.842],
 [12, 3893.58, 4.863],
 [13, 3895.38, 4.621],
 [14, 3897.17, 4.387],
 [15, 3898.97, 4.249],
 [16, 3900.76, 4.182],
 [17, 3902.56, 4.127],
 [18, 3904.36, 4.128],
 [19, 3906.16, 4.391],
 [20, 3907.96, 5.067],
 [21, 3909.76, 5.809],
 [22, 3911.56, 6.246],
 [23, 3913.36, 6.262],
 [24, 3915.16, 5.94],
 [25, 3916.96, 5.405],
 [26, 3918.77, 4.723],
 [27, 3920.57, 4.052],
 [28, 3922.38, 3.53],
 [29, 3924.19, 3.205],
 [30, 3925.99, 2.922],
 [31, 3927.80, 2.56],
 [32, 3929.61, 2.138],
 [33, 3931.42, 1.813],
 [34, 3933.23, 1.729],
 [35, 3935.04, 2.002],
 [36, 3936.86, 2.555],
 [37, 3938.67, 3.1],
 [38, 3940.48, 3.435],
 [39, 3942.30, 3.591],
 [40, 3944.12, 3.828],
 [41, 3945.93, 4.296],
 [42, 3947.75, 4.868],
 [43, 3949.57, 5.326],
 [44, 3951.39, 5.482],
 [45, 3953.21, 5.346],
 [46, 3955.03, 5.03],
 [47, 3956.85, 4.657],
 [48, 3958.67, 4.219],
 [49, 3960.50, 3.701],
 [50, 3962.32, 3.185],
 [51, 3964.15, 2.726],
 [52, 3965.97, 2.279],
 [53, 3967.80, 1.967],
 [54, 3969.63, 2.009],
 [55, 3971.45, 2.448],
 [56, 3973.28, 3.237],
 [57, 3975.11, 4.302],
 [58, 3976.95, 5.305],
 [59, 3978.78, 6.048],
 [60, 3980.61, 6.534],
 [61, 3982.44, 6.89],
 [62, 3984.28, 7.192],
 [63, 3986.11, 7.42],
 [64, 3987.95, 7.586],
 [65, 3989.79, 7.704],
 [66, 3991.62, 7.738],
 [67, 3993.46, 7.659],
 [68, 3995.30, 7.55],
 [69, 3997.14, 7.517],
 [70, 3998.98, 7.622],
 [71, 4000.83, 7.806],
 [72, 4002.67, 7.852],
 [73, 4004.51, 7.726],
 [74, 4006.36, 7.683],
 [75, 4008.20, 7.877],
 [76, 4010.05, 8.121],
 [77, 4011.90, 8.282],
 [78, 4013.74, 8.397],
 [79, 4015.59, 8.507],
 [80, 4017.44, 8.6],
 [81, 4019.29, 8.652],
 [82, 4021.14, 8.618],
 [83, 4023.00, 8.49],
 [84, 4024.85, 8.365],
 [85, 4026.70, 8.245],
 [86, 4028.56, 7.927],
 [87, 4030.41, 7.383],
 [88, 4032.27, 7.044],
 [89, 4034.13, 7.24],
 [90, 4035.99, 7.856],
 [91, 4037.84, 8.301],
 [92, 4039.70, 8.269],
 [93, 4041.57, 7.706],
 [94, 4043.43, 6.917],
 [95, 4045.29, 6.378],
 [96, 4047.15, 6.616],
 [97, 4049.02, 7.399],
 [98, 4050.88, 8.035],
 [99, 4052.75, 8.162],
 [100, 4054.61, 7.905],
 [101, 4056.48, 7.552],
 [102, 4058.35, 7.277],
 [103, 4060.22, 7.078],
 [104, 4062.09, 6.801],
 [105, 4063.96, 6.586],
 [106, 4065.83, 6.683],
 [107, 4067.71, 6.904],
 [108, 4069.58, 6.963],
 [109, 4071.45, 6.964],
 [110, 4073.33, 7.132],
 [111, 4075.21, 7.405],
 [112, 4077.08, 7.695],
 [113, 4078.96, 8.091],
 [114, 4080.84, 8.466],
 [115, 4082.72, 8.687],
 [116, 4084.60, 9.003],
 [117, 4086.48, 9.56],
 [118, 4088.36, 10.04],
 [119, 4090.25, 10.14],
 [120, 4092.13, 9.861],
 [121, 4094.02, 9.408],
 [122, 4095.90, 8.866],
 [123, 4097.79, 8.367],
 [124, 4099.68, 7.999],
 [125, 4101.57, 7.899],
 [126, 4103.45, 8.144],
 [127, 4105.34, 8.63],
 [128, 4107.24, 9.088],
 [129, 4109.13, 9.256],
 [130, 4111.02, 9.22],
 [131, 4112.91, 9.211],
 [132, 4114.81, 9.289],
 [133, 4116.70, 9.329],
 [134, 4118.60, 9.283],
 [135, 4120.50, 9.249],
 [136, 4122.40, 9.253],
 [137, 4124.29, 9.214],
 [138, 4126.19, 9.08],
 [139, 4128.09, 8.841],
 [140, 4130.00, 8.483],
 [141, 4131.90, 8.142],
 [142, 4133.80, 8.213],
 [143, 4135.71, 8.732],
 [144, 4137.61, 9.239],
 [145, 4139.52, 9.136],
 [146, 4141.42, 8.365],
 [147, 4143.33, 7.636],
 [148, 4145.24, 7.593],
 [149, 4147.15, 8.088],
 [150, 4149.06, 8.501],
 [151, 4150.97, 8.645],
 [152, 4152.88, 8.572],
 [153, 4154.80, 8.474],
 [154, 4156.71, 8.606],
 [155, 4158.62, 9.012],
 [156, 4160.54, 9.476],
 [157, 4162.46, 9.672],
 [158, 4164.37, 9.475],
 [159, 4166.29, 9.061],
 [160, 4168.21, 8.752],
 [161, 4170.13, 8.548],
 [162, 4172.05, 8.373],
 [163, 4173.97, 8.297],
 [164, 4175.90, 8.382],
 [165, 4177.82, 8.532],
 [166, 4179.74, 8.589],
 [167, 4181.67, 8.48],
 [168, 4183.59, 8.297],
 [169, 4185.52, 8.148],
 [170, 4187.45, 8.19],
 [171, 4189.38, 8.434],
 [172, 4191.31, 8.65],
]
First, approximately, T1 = 7.2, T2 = 0.34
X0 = -42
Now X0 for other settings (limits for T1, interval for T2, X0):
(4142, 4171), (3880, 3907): -37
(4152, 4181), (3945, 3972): 1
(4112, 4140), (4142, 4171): -24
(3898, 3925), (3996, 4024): -23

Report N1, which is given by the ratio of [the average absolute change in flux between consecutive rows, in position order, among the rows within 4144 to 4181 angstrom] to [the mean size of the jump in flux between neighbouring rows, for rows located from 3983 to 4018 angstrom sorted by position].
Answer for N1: 1.9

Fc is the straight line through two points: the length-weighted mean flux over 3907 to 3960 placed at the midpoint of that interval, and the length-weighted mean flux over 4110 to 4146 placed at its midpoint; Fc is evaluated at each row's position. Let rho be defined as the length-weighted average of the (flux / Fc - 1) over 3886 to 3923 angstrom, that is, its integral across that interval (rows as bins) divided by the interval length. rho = 0.39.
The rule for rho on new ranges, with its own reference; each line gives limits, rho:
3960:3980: -0.32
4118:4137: 0.00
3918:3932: -0.19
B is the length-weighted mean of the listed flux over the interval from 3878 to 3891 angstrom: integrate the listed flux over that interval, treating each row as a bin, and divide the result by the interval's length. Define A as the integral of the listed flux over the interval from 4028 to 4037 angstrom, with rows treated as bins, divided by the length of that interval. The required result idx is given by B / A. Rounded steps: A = 7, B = 3.7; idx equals 0.5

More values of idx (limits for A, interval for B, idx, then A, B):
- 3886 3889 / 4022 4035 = 2.1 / 4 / 7.8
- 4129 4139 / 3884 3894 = 0.5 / 9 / 4.1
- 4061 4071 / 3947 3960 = 0.7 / 7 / 4.9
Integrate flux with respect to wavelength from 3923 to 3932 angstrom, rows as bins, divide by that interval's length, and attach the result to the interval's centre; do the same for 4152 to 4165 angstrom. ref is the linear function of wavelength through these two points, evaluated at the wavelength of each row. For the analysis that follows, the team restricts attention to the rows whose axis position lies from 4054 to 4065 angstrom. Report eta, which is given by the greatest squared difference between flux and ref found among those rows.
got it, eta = 3.1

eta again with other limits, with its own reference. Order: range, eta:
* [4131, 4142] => 0.6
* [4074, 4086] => 4.1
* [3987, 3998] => 11.4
